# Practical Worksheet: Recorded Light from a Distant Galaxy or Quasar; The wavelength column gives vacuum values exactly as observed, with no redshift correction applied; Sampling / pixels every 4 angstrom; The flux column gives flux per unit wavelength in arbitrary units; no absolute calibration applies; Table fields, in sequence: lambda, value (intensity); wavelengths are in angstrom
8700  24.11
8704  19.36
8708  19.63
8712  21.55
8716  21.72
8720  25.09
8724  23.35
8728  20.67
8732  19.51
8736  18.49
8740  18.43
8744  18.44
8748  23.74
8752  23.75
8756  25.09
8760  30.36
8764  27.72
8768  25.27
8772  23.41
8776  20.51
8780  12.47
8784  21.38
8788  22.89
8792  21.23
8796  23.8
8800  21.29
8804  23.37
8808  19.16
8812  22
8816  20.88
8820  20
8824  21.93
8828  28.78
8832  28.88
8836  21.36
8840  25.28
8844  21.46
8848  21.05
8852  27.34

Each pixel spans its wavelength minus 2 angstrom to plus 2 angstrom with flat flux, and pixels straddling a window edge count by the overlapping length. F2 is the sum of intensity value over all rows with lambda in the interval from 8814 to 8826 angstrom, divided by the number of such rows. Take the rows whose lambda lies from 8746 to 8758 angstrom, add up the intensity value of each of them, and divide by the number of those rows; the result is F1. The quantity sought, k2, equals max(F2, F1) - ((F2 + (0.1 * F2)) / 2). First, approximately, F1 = 24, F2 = 21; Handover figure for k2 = 12.7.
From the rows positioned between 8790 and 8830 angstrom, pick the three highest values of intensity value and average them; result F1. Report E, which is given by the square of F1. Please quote 641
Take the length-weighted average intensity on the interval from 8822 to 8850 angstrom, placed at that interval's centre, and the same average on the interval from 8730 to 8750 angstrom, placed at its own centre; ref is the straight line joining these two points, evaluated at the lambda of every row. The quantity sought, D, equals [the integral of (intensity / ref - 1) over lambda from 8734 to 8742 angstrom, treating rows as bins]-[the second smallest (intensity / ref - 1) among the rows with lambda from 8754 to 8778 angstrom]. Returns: -0.6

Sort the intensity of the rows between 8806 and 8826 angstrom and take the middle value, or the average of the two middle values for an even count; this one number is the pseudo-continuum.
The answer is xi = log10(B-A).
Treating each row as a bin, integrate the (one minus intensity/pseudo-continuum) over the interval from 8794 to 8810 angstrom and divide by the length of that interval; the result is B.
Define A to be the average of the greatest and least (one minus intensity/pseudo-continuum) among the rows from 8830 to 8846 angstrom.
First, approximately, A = -0.20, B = -0.049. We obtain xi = -0.8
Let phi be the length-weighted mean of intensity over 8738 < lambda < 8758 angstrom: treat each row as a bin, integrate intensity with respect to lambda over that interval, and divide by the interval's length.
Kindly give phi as 22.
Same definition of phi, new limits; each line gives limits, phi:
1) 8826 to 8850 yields 24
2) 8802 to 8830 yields 22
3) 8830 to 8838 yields 25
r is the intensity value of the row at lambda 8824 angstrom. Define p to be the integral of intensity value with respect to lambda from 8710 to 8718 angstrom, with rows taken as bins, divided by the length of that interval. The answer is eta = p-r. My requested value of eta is -0.3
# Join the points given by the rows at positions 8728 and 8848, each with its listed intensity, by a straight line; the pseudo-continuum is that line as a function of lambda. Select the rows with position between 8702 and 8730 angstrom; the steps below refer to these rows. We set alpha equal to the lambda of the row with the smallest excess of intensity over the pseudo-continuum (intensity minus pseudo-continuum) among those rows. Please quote 8704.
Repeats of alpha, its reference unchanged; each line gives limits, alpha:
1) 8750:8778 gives 8776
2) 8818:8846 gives 8820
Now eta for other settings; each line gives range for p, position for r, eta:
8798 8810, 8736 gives 2.8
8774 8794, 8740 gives 1.3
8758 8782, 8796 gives -0.5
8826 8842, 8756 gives 1.0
